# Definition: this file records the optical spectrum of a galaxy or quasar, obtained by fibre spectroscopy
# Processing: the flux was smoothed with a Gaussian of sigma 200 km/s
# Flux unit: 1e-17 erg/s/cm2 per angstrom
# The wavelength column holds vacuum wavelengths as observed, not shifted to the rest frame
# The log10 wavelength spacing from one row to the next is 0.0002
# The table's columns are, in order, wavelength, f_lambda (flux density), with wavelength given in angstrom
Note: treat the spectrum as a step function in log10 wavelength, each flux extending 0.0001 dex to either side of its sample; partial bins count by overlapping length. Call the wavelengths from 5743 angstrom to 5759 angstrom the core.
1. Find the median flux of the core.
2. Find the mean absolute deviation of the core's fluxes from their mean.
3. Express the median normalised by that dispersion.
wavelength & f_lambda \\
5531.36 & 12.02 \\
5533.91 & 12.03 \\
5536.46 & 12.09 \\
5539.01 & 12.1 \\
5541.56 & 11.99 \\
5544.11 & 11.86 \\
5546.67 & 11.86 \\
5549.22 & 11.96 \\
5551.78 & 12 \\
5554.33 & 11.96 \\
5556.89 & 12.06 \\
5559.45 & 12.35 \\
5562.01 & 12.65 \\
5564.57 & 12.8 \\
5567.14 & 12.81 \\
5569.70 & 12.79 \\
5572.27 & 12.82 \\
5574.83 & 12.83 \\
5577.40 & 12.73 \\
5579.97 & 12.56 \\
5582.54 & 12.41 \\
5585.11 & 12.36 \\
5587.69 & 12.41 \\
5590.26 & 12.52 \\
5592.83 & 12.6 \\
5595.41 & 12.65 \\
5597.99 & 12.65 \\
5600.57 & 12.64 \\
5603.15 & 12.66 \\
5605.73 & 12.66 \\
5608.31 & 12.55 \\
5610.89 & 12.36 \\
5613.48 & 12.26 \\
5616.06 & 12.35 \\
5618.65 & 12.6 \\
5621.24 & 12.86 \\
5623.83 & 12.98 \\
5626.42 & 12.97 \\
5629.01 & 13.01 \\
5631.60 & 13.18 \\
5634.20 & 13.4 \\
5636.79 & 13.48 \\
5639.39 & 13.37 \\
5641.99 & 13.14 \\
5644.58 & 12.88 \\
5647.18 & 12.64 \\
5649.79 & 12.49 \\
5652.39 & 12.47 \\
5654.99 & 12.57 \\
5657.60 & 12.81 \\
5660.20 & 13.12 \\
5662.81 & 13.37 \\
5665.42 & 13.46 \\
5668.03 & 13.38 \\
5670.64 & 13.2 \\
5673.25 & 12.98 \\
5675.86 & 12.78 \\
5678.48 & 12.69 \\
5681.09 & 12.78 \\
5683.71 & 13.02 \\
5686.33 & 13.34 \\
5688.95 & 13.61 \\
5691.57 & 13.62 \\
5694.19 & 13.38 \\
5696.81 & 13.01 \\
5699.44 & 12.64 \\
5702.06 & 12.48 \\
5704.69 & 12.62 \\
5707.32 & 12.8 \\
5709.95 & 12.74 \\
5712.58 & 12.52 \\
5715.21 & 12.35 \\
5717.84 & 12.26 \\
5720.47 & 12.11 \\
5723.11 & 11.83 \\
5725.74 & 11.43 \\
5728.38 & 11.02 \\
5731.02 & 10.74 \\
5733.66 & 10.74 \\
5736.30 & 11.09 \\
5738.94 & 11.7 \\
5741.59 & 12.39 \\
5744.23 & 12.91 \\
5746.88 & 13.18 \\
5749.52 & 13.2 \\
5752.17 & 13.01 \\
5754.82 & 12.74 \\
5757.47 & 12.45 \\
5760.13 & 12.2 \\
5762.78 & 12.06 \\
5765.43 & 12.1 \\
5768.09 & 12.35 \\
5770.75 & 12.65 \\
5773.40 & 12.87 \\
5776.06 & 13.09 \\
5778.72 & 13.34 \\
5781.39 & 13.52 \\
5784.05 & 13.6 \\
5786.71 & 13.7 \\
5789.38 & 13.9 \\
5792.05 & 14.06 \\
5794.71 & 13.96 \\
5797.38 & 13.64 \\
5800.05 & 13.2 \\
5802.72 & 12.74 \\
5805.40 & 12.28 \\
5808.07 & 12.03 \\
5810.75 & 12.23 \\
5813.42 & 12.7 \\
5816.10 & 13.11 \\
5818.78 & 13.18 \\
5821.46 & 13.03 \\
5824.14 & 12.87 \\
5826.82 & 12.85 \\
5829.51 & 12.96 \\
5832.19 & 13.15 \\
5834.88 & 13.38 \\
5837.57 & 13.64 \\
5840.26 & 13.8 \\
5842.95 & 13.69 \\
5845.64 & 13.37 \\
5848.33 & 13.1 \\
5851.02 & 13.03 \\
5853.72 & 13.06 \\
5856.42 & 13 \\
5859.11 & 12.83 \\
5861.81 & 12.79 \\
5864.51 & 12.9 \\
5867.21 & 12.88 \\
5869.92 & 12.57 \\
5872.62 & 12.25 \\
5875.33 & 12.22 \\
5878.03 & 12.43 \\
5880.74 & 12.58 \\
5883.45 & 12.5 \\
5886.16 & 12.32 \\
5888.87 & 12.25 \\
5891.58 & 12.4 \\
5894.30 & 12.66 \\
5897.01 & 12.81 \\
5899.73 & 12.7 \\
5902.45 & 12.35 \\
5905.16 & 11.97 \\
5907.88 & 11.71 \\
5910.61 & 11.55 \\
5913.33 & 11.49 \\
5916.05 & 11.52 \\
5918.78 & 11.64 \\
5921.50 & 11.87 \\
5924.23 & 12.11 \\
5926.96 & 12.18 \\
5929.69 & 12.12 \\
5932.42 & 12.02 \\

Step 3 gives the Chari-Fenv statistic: 60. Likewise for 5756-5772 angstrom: 68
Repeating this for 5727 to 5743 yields 22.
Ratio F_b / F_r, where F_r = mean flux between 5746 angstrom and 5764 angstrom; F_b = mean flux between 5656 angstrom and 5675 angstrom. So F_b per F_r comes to 1.04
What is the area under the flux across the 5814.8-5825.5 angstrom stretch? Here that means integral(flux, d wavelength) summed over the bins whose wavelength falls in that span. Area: 140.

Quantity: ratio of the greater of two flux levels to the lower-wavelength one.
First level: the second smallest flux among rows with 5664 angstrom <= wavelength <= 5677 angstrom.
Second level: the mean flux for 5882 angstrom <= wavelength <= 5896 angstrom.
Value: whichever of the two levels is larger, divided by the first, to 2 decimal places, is 1.00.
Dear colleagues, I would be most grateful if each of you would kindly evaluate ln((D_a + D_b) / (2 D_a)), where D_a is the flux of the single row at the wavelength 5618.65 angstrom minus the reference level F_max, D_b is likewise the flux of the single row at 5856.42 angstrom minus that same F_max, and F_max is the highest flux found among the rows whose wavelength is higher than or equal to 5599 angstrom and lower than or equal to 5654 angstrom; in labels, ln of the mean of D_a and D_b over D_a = -0.26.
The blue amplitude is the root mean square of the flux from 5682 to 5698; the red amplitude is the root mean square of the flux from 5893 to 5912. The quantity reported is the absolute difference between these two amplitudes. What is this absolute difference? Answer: 1.1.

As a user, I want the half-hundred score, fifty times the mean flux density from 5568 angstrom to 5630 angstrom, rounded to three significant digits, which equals 632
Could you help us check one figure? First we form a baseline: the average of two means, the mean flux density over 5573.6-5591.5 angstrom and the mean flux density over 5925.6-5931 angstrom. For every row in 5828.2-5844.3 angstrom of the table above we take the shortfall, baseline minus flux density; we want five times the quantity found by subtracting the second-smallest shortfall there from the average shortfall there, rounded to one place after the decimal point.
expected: 1.3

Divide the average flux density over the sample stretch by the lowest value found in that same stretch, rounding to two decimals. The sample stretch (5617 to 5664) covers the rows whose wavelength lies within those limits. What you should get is 1.04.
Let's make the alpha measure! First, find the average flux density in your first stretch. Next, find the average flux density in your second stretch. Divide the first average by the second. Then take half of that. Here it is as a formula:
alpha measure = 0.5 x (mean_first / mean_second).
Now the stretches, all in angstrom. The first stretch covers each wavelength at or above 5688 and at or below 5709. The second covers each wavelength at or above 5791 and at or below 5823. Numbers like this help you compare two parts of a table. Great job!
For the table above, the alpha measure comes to 0.50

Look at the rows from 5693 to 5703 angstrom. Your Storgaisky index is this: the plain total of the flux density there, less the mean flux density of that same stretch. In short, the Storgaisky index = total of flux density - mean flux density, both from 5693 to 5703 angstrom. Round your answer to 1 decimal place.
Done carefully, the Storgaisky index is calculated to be 38.6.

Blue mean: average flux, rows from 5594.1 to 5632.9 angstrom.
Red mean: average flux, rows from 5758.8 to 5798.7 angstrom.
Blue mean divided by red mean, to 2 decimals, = 0.97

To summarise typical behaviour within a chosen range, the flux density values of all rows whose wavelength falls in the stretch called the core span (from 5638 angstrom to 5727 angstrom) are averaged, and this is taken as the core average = 12.8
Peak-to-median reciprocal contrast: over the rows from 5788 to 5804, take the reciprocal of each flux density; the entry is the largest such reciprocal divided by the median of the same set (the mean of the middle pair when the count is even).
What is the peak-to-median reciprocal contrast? 1.08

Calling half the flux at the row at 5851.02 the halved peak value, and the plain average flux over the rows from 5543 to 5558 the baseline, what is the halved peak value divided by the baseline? 0.545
